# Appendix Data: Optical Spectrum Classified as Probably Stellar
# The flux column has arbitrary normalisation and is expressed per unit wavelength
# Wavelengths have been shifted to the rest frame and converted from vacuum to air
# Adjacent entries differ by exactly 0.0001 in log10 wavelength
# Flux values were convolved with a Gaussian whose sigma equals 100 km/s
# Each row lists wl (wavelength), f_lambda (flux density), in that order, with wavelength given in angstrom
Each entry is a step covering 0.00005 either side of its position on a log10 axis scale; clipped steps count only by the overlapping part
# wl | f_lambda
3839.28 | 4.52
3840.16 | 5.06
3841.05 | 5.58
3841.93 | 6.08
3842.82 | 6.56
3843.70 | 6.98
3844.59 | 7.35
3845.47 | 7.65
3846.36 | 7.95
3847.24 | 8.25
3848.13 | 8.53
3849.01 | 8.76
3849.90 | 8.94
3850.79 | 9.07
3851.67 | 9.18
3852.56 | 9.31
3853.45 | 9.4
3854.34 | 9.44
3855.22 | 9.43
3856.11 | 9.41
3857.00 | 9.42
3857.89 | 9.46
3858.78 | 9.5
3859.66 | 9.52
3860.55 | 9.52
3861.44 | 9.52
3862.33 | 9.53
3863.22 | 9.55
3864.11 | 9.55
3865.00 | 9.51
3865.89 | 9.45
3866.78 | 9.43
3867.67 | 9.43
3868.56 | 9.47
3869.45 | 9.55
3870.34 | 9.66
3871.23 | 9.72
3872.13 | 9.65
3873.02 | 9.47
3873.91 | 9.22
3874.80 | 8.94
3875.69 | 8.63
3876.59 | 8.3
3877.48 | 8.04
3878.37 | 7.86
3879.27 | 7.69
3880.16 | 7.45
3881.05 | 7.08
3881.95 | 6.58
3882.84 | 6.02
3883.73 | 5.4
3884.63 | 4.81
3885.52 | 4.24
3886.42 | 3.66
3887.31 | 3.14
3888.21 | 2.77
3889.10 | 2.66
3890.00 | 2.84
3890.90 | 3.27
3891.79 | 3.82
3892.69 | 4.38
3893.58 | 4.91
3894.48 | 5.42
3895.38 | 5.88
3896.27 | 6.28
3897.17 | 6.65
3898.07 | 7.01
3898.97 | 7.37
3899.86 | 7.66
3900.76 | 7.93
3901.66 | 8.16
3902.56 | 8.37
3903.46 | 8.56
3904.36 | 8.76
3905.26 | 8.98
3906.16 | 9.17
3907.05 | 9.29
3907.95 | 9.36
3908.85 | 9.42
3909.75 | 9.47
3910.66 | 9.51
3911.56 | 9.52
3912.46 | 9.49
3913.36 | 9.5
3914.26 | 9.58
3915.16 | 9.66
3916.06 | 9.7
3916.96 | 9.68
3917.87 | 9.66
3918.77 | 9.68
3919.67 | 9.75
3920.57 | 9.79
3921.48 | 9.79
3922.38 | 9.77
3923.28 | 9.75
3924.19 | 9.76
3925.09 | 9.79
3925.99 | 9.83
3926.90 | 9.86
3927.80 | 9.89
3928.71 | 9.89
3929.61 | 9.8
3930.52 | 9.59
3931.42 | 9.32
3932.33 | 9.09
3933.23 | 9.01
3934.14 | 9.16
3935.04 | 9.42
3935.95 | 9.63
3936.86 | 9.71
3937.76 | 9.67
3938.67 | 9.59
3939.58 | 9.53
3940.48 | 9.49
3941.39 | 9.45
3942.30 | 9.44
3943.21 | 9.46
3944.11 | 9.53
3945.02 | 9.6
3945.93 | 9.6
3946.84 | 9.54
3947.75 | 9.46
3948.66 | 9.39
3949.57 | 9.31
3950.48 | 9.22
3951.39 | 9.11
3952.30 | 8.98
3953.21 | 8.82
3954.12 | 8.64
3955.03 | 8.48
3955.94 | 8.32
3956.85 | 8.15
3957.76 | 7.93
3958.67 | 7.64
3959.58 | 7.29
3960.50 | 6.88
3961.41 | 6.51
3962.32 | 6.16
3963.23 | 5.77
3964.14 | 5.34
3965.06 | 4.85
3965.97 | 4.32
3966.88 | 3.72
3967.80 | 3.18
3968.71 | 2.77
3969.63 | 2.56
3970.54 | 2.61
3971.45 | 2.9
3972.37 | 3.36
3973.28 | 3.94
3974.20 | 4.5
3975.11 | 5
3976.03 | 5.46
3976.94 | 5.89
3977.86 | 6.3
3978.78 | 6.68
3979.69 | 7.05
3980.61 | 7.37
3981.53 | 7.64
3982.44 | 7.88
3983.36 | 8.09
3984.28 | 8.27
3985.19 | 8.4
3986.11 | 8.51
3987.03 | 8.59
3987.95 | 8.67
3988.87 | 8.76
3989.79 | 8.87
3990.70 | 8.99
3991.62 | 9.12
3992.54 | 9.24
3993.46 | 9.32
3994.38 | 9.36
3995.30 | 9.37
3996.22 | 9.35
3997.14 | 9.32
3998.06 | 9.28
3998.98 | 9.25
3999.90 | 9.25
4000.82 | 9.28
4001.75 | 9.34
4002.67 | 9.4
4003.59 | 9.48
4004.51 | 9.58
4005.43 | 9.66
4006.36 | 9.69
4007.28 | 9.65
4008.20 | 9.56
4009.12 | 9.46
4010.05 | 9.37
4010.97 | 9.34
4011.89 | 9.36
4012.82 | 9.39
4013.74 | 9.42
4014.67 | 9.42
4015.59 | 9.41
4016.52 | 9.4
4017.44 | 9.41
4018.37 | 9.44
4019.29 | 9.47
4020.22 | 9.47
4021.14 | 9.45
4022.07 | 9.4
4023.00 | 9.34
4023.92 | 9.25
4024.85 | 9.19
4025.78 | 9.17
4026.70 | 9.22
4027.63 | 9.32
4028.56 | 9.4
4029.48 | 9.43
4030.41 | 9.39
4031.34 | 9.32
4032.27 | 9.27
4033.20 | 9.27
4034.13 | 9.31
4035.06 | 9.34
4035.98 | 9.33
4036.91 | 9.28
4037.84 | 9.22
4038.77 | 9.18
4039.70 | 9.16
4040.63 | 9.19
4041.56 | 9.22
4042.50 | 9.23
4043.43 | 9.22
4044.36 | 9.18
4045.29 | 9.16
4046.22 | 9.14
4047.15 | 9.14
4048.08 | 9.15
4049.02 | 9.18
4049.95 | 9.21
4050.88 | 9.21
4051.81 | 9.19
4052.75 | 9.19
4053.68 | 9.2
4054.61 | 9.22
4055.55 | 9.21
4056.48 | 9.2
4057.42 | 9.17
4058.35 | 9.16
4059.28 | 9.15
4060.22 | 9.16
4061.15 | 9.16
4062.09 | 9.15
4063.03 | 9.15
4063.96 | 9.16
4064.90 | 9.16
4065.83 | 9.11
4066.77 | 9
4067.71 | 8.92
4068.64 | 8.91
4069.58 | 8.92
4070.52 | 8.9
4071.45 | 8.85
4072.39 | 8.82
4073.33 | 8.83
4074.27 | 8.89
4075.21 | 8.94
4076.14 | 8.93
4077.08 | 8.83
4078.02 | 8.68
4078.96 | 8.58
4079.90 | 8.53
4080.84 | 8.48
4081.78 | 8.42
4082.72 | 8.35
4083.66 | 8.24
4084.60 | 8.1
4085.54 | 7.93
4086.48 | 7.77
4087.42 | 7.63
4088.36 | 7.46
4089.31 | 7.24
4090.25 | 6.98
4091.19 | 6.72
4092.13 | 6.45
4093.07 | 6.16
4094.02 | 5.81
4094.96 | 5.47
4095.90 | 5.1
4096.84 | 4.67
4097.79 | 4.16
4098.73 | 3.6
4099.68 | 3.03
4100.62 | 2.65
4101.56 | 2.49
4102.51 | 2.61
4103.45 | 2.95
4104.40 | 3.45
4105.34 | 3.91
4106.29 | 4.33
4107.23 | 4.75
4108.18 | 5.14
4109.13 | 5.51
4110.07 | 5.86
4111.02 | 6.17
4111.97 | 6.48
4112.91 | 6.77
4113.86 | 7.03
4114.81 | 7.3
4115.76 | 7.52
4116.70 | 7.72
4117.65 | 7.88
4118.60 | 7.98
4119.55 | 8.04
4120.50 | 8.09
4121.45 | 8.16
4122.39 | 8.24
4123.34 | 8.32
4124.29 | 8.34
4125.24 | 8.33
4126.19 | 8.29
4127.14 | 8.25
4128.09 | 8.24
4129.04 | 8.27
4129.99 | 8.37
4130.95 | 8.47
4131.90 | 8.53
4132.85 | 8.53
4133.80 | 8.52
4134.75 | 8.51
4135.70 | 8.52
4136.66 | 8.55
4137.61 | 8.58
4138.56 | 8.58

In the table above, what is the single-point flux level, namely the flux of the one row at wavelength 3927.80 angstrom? 9.89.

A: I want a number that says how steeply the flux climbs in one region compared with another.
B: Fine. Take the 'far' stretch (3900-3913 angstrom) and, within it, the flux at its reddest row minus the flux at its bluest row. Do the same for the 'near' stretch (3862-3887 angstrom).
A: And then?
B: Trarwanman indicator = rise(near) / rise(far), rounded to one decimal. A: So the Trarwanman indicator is -3.8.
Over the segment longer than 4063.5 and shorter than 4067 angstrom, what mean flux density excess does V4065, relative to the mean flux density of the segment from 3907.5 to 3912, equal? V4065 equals -0.3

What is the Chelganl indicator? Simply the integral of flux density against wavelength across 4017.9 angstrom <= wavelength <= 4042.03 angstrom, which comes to 225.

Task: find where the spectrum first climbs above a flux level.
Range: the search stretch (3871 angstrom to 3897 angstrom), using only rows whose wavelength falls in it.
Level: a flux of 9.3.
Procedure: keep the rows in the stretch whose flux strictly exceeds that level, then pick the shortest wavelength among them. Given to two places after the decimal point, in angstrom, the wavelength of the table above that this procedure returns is 3871.23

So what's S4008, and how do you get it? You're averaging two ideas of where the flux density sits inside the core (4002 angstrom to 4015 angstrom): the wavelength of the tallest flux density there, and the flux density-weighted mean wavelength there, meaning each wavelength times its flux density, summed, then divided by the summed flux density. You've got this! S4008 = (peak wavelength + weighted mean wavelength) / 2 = 4007.5 angstrom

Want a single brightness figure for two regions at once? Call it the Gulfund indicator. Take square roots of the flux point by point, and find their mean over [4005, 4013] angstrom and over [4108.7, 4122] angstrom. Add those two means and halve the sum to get 2.88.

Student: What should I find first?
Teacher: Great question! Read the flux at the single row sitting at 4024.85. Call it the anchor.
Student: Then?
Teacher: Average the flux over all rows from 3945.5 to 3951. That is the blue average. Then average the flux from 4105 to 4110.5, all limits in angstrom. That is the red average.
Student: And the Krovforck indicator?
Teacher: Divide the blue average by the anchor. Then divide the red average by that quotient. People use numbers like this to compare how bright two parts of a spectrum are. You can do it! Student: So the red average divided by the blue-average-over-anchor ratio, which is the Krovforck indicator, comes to 4.8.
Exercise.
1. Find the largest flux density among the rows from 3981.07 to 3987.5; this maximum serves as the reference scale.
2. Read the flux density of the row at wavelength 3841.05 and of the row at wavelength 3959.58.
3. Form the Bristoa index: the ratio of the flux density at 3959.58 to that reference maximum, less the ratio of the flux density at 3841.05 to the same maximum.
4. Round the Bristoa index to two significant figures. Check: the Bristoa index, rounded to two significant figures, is 0.20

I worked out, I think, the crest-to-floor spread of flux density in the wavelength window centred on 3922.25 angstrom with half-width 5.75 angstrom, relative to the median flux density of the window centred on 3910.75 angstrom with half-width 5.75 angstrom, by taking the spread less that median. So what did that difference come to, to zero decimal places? -9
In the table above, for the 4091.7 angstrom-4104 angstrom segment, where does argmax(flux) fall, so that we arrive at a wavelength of 4092.13 angstrom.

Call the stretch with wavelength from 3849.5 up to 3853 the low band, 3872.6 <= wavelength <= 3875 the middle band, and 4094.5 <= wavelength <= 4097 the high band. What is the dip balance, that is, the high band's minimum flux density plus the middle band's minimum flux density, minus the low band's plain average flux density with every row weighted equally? 4.5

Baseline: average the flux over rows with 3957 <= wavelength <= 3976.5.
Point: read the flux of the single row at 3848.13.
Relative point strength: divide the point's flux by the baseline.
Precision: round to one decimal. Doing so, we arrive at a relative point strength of 1.7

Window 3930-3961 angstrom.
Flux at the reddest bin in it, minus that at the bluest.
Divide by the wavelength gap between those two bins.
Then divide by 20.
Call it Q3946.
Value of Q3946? -0.0045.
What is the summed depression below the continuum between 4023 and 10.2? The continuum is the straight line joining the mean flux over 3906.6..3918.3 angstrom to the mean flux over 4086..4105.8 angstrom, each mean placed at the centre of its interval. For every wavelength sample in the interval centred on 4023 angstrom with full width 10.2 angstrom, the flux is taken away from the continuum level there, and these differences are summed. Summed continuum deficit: -28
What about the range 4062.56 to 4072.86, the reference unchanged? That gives -36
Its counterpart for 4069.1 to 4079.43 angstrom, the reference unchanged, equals -36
